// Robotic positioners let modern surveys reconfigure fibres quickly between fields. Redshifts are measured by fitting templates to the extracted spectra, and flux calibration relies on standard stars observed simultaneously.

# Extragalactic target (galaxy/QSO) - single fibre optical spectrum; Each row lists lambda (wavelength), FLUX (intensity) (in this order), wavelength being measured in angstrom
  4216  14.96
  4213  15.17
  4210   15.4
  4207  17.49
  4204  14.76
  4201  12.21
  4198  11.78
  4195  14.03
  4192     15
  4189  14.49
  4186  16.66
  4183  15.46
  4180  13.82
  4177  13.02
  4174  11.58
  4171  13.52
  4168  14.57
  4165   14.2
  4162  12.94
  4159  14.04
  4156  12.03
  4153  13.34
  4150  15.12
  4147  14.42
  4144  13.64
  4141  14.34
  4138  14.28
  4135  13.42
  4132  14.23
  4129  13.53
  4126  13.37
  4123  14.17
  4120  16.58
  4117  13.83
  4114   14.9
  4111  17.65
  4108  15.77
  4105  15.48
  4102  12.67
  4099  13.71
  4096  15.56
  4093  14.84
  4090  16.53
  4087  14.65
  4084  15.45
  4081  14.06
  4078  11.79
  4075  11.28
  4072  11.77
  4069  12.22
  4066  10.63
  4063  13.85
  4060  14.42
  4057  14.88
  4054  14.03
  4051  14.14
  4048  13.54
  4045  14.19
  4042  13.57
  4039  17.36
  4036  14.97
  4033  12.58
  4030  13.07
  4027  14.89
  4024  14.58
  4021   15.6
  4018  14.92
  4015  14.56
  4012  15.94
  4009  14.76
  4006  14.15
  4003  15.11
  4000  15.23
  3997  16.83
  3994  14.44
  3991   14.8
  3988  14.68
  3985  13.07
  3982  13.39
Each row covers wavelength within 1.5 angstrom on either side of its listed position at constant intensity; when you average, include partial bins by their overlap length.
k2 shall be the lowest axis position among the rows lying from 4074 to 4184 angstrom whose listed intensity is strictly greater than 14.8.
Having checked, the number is 4084 angstrom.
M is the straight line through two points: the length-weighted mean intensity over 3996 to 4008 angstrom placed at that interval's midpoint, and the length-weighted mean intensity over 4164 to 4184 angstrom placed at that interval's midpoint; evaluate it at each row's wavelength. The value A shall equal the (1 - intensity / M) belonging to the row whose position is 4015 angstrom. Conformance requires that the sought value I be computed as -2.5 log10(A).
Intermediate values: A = 0.04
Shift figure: 3.6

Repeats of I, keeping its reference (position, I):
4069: 2.0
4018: 4.8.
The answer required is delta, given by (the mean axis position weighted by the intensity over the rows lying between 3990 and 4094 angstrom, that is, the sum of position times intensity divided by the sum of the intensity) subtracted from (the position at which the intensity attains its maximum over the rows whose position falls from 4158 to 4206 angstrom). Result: 145.1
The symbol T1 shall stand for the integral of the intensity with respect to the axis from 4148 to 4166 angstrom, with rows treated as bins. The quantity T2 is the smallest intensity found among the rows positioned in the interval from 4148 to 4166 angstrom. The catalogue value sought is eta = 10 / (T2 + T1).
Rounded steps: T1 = 245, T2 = 12.03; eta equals 0.039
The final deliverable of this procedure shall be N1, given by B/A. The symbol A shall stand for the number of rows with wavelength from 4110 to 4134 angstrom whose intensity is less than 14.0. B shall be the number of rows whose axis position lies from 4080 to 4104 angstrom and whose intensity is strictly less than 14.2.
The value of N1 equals 1.0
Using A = 3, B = 3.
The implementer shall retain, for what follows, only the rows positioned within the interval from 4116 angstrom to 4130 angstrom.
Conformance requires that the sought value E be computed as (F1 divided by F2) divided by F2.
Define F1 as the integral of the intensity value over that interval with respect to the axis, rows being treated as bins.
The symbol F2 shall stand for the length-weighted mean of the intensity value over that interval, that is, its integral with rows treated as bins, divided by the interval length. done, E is 0.98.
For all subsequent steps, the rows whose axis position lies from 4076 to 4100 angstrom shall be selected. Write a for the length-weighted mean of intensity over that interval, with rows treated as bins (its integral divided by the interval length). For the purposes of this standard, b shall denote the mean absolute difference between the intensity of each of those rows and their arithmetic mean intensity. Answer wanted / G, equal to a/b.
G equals 14.0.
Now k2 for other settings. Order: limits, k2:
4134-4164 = 4150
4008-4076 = 4012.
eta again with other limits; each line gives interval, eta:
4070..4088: 0.040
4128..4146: 0.038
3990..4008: 0.035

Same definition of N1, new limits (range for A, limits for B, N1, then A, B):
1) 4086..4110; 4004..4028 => 0.5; 2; 1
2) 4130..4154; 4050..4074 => 2.0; 3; 6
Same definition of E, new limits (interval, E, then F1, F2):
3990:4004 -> 0.91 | 214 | 15.3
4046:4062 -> 1.13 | 227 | 14.2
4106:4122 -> 1.02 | 251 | 15.7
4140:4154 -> 0.99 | 199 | 14.2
